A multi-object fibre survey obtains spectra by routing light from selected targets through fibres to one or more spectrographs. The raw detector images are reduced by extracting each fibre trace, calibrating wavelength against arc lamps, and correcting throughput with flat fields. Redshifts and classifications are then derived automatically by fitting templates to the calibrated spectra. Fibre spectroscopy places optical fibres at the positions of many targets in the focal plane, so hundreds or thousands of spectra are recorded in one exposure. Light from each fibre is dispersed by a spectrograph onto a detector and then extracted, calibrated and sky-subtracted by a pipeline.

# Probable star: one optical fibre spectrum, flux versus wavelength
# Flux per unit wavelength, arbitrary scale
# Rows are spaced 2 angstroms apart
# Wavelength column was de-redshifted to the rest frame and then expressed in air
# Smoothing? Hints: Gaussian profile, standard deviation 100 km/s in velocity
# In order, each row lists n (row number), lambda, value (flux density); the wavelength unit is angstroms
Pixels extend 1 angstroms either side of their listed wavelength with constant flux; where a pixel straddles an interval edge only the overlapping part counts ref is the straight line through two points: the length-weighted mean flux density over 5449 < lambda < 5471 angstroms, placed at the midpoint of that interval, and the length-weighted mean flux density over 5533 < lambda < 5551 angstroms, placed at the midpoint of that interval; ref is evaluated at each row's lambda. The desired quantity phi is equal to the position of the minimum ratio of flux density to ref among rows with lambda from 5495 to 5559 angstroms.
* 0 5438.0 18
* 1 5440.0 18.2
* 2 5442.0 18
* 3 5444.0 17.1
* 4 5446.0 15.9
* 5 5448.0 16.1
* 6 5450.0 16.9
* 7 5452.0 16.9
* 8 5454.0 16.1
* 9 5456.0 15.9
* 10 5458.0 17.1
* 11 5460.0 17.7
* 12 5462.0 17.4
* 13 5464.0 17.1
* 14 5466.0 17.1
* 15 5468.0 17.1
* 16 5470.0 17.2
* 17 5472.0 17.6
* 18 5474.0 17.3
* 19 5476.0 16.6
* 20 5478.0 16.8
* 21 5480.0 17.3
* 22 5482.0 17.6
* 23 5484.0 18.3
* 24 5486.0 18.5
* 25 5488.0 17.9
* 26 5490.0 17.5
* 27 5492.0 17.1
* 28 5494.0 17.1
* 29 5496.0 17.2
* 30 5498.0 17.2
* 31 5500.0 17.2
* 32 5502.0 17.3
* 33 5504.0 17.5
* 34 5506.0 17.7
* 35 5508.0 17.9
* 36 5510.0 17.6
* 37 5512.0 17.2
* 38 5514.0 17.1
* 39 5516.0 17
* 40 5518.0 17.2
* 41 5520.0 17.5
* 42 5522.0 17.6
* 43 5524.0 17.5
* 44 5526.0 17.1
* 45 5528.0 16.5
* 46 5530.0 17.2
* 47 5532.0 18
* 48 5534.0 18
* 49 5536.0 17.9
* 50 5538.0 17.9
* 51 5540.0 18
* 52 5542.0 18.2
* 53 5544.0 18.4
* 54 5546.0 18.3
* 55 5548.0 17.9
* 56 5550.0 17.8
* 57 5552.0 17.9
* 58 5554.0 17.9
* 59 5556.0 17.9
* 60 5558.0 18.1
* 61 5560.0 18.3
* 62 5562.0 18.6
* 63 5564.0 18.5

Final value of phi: 5528.0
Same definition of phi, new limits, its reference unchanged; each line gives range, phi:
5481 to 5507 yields 5494.0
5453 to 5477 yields 5456.0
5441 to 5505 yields 5456.0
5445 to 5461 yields 5456.0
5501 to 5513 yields 5512.0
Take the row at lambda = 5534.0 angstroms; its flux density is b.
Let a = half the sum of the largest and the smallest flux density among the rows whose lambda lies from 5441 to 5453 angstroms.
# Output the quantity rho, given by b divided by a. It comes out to 1.06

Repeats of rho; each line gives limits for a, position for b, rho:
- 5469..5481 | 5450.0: 0.99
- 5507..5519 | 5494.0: 0.98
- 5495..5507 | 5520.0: 1.00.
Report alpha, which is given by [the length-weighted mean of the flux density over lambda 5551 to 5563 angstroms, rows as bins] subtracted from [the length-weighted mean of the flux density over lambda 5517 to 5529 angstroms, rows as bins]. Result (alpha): -0.9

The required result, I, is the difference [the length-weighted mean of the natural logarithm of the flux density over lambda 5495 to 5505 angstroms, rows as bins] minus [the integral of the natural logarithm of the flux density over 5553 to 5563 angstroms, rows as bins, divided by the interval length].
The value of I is -0.050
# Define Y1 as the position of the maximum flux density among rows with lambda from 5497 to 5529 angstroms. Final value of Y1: 5508.0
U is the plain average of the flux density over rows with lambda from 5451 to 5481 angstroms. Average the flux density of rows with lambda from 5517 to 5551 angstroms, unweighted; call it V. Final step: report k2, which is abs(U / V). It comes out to 0.96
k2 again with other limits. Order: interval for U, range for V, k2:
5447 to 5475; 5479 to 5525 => 0.97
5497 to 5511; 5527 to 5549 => 0.98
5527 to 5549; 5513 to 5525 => 1.03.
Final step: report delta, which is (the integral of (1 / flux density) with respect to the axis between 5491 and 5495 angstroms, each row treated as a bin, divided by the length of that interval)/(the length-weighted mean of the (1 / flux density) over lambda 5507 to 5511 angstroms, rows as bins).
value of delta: 1.04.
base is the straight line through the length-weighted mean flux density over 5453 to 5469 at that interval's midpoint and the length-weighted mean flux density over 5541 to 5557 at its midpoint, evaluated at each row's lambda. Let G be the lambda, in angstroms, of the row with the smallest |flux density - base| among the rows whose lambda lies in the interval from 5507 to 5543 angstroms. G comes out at 5538.0 angstroms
